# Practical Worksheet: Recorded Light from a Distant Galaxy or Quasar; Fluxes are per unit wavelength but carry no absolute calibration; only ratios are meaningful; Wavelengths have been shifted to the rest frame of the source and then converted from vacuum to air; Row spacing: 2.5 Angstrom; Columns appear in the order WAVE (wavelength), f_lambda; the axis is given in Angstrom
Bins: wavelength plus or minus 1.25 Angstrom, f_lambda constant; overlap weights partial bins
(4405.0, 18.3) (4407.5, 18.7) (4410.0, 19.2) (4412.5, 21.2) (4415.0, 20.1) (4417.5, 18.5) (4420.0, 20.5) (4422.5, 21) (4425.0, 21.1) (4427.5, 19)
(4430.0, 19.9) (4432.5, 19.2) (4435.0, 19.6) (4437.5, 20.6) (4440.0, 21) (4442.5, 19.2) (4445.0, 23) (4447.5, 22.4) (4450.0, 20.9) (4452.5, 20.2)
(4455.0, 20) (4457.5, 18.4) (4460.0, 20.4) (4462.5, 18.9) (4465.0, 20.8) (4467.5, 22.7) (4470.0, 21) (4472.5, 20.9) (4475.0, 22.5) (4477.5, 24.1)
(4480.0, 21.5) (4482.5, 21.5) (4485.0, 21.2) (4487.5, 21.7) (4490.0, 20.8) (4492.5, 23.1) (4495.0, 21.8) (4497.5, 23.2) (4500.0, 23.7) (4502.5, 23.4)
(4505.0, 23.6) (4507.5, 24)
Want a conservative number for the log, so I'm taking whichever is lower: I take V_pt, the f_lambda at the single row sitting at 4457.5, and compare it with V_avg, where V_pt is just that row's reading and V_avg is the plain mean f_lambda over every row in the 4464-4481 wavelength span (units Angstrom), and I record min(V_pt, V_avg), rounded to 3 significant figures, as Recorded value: 18.4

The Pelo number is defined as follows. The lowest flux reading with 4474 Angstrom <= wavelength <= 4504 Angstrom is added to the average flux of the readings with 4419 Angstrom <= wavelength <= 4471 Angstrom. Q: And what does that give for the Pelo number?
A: 41.3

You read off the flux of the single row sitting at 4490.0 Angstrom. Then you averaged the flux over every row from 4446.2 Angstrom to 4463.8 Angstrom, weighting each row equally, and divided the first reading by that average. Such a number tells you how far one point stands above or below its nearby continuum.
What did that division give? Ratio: 1.03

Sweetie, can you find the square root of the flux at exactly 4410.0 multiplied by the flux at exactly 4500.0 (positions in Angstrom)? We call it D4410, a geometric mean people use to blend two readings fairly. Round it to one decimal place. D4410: 21.3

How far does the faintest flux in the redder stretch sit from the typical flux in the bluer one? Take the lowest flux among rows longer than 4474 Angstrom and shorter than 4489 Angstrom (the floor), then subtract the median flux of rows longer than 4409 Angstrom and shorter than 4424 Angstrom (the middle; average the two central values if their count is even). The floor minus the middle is 0.9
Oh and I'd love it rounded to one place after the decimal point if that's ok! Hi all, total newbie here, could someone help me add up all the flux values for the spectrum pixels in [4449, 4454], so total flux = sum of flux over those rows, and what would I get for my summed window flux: 41.1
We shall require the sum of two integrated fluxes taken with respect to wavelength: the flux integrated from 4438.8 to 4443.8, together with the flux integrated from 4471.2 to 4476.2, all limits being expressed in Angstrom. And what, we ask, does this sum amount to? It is 209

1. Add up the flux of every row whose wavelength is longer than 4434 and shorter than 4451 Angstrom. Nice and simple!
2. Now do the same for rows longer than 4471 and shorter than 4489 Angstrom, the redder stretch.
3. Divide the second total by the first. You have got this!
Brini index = 1.05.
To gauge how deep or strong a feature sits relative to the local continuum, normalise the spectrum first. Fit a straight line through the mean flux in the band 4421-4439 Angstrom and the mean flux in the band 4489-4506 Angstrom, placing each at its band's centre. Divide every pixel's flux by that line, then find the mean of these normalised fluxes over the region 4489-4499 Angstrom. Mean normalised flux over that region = 0.98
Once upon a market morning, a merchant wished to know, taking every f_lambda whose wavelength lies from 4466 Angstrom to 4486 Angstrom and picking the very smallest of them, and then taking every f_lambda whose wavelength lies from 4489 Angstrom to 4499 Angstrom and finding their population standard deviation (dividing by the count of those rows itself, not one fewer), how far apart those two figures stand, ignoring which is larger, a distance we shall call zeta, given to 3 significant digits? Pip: 19.9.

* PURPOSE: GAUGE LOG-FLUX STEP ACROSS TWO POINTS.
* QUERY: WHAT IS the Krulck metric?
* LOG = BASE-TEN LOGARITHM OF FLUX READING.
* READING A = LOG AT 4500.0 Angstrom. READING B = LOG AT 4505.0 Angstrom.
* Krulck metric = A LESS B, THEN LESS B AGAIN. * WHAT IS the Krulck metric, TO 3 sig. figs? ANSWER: -1.37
